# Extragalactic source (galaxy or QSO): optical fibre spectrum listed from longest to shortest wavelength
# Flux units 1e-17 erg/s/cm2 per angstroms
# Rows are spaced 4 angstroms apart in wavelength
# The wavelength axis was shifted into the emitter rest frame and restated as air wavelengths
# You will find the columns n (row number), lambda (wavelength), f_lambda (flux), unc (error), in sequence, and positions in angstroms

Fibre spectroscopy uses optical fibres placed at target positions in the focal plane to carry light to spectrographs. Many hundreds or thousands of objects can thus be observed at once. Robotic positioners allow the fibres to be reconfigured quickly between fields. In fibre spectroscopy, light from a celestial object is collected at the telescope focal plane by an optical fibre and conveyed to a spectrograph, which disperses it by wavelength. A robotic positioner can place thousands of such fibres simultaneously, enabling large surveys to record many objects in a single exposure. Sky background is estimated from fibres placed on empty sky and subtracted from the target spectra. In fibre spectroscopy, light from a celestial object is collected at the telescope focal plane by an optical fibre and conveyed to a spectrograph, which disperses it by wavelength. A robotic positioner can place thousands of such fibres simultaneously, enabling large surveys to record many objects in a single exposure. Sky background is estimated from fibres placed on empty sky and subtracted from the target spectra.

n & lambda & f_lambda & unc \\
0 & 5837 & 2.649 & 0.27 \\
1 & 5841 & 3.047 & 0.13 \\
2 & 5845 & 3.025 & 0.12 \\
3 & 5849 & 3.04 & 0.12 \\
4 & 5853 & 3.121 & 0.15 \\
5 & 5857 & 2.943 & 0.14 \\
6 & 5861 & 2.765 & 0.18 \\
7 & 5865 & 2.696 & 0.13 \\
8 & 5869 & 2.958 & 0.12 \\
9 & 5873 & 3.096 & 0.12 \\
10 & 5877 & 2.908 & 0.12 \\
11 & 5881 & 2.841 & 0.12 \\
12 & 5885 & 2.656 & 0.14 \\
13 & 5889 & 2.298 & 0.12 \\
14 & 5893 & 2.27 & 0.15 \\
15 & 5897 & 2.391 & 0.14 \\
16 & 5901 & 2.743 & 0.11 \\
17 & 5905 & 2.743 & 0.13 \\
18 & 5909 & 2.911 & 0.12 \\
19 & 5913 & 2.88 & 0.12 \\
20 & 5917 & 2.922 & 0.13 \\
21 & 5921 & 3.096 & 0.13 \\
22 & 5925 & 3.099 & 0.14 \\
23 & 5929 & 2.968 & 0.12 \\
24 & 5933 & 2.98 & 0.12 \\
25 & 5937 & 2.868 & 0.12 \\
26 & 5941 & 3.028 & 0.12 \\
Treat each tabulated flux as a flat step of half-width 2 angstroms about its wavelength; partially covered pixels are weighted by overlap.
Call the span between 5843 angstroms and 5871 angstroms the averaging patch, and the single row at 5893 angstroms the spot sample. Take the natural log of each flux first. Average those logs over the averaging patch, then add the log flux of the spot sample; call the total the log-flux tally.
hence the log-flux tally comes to 1.90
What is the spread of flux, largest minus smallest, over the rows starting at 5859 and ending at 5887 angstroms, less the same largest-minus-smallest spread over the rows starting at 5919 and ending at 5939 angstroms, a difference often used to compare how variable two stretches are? 0.21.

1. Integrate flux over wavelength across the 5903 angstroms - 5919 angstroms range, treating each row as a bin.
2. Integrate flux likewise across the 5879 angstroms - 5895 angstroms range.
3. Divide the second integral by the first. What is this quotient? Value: 0.88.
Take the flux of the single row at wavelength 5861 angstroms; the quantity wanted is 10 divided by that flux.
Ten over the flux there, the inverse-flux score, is 3.62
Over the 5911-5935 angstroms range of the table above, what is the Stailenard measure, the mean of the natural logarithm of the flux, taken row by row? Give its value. 1.10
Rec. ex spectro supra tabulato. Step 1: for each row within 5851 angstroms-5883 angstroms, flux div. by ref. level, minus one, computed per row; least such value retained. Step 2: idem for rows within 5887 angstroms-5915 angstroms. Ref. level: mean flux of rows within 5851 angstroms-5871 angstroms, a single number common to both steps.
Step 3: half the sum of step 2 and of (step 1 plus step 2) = -0.25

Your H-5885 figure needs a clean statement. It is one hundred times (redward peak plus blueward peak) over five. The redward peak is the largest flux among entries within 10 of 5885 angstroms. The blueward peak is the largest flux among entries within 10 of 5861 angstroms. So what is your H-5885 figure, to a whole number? 121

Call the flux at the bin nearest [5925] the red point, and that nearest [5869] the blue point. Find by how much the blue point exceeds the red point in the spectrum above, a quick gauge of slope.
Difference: -0.14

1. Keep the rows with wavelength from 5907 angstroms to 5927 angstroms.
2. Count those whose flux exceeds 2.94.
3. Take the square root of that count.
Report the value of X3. 1.4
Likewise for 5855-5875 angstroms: 1.7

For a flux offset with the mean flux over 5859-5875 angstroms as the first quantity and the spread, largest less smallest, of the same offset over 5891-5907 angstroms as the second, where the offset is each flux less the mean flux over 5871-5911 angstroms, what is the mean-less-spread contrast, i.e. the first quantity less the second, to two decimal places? -0.28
